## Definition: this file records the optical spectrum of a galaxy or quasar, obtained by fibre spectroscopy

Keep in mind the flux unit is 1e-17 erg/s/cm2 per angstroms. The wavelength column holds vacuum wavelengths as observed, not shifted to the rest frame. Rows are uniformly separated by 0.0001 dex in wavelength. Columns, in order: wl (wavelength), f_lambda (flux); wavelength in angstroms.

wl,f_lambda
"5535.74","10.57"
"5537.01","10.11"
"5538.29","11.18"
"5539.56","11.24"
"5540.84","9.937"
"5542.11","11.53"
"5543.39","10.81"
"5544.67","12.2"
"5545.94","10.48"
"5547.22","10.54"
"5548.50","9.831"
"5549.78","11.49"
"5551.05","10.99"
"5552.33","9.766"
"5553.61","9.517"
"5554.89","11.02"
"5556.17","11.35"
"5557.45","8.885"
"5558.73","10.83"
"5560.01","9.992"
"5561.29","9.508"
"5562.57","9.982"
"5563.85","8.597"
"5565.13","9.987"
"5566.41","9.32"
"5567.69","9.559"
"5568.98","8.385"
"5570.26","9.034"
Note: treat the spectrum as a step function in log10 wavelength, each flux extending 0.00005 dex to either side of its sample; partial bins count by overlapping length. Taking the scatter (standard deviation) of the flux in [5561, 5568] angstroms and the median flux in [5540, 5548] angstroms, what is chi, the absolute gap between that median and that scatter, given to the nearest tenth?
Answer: 10.2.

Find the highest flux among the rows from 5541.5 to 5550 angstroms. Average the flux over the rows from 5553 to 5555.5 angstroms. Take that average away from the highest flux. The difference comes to 1.9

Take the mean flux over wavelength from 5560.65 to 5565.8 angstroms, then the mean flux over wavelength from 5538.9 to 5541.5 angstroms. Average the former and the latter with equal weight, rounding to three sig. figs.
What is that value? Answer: 10.1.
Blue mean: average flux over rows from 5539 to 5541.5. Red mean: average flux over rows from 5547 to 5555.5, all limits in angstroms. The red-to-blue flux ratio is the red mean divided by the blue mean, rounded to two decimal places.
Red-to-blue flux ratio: 0.99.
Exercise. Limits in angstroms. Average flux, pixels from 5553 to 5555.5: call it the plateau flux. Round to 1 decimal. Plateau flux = 10.3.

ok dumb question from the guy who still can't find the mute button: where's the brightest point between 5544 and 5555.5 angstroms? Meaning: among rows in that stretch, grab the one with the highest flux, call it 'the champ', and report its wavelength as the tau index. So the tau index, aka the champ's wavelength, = 5544.67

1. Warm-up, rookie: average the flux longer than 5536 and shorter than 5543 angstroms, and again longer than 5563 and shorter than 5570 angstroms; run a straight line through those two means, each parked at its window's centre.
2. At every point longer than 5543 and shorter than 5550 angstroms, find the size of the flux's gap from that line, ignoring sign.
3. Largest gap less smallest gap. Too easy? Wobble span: 1.6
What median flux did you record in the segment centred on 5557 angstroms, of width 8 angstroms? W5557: 10.4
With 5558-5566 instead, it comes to 10.0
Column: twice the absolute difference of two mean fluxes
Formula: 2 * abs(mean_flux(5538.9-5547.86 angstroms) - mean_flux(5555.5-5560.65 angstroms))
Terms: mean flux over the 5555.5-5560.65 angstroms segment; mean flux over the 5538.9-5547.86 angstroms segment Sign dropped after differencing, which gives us 1.40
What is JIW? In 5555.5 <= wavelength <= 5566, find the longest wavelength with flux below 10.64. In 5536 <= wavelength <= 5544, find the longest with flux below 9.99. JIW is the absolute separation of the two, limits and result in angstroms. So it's 24.3 angstroms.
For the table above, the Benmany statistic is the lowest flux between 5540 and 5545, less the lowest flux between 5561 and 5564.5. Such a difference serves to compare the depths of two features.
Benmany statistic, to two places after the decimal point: 1.34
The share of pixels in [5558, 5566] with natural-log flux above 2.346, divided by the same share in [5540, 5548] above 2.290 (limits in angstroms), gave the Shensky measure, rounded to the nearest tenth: 0.2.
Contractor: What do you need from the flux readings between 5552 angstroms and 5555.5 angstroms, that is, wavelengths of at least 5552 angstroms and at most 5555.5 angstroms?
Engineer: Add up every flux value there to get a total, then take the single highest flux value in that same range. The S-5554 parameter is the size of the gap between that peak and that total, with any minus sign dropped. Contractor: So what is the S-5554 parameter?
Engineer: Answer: 19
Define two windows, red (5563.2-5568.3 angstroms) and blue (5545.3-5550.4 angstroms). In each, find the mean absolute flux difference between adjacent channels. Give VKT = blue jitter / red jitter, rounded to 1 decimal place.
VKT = 1.1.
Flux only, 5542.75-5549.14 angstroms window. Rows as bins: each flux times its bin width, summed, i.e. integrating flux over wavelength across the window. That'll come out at 69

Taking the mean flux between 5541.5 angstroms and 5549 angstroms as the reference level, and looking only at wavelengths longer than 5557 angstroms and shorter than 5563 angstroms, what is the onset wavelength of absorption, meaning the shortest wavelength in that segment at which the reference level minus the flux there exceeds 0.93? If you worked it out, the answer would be 5557.45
